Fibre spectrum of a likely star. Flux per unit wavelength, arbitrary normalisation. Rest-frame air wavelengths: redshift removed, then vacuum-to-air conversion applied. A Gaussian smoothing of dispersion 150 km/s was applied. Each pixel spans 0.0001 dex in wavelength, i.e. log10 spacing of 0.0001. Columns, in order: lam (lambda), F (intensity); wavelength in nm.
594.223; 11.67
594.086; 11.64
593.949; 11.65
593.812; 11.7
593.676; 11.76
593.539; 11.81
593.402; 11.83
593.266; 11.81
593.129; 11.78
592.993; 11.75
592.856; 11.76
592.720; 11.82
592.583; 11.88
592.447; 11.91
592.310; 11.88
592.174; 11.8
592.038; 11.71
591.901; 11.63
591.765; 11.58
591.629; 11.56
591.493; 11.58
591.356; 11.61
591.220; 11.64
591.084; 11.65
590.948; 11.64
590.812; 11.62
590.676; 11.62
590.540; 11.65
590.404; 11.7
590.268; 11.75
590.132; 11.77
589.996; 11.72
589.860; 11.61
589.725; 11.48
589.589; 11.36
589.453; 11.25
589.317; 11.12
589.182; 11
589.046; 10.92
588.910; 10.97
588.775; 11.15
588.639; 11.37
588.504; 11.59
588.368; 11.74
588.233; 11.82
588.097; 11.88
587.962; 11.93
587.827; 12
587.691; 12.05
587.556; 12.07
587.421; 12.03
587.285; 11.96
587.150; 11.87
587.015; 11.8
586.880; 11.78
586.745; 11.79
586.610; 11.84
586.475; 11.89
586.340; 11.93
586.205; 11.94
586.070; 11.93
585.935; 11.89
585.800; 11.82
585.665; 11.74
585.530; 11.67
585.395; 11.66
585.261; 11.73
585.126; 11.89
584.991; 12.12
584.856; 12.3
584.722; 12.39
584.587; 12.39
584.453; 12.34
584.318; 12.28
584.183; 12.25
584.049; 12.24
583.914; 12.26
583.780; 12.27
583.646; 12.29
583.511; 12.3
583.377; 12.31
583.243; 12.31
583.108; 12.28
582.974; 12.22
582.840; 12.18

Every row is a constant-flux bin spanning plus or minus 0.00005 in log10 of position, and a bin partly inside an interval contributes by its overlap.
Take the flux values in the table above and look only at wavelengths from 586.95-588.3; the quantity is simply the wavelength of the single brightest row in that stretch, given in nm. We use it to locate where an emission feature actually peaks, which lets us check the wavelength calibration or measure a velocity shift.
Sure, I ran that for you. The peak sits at 587.556 nm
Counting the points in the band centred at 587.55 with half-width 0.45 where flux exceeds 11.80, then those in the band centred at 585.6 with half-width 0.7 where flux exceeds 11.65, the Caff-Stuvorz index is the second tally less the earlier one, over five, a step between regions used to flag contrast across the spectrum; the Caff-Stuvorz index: 0.6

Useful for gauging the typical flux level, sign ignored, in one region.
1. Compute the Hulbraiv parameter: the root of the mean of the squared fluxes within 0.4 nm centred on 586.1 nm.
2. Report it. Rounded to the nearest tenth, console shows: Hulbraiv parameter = 11.9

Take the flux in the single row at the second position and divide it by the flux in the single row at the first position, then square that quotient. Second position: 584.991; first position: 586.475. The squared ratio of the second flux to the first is 1.04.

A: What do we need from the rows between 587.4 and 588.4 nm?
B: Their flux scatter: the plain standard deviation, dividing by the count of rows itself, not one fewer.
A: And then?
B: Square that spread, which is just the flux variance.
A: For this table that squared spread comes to 0.012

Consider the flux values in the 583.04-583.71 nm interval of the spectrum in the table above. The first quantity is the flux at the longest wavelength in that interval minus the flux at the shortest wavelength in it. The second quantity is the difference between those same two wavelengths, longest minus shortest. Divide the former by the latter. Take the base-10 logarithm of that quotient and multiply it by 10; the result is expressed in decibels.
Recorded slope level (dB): -17.3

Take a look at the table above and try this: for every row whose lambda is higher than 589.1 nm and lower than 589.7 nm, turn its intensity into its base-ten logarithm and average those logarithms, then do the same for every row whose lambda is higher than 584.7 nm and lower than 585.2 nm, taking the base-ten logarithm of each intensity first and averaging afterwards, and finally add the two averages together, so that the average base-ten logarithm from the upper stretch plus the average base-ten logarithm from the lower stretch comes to 2.13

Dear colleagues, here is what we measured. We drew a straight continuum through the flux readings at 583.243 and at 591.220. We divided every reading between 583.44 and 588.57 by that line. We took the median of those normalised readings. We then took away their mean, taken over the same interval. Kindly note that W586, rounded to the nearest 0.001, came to 0.002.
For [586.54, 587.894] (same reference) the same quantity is 0.000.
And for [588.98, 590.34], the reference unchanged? 0.002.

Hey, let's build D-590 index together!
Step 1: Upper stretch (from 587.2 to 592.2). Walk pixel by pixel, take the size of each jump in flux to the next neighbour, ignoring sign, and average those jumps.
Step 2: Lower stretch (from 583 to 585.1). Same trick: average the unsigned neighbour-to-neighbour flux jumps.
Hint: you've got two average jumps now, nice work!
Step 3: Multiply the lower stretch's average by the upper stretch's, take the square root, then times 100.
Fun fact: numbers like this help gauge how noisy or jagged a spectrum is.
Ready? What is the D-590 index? 5.2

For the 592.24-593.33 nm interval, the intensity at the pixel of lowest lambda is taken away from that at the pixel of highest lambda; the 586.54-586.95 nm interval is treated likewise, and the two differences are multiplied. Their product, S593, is 0.0042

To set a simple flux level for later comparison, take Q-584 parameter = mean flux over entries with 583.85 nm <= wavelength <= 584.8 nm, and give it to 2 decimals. 12.31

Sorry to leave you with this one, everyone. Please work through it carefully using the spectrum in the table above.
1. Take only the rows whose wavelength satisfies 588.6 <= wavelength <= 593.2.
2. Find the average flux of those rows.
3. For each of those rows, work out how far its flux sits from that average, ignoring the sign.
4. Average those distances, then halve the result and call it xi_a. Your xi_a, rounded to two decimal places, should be 0.10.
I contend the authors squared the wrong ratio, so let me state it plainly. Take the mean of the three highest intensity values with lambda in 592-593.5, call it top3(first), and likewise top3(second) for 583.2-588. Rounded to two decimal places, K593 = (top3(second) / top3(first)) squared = 1.08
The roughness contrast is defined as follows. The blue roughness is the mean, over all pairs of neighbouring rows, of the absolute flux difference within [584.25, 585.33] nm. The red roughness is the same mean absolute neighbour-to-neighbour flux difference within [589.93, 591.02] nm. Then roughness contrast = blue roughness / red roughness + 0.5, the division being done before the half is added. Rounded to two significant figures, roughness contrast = 4.0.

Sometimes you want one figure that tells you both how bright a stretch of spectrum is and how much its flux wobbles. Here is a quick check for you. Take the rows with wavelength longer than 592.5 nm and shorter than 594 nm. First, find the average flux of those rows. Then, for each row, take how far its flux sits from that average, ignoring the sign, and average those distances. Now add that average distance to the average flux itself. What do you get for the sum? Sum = 11.8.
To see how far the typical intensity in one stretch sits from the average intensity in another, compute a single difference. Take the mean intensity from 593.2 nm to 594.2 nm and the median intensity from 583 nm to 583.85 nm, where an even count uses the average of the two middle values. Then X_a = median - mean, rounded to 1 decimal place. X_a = 0.6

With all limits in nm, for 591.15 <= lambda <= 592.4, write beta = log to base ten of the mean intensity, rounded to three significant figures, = 1.07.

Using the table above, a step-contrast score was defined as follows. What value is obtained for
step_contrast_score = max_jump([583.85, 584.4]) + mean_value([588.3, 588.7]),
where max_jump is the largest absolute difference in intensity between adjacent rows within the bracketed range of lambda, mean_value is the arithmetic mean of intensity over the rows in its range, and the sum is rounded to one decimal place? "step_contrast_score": 11.6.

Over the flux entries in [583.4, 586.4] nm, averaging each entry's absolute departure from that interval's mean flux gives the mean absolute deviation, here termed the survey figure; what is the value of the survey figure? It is 0.23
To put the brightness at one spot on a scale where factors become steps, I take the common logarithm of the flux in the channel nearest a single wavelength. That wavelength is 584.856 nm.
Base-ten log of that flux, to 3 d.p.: 1.090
